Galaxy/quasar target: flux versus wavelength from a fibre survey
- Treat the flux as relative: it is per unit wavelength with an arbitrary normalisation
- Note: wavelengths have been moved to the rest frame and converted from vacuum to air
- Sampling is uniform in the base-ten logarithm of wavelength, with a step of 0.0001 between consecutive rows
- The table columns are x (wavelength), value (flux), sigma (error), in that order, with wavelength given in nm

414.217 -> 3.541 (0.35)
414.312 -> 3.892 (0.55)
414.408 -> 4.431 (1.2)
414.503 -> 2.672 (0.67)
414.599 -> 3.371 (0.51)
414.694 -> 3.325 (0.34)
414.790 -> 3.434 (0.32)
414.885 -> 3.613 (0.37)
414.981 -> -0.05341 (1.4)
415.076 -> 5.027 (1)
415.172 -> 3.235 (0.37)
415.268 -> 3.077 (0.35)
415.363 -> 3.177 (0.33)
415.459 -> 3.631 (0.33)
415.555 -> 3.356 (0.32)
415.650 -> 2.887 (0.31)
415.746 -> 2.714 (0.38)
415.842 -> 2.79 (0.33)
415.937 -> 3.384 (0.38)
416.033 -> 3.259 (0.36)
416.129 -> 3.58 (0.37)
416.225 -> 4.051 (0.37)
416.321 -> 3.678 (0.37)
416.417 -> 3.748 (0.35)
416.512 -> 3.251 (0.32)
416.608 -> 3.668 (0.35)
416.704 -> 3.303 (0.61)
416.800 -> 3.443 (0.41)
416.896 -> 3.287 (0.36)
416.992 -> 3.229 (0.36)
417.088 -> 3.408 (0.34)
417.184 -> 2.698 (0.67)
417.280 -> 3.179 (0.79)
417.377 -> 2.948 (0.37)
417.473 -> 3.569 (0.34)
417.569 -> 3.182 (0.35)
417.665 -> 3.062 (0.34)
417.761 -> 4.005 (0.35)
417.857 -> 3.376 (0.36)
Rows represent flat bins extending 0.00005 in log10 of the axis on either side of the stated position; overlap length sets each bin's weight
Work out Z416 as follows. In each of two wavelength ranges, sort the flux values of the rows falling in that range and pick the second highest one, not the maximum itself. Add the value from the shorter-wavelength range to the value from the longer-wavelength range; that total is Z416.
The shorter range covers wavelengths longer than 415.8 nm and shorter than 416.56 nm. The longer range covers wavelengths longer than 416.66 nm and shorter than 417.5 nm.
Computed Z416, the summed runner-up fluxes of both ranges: 7.2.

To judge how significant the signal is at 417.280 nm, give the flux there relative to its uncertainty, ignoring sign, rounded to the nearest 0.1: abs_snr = 4.0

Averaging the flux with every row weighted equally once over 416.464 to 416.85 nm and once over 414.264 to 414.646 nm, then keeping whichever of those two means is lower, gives 3.42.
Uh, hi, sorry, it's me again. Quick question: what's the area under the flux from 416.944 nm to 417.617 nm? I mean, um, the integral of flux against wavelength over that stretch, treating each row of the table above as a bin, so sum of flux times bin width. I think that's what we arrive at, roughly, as 2.13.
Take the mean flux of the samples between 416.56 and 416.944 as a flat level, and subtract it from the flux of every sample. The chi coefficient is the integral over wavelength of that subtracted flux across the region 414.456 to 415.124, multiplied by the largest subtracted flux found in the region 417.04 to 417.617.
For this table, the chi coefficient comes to -0.036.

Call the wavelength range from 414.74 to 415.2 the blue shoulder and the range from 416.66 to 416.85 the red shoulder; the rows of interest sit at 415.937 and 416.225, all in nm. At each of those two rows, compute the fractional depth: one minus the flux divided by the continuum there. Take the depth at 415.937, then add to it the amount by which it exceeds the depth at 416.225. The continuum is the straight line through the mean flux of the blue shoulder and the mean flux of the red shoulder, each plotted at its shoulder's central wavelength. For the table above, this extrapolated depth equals 0.1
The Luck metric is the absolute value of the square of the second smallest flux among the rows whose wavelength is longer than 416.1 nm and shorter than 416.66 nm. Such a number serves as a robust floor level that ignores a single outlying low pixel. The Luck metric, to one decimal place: 12.8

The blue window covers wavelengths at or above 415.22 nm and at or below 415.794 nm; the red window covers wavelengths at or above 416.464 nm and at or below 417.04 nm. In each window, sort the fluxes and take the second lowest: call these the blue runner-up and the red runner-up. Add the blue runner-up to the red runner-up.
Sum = 6.1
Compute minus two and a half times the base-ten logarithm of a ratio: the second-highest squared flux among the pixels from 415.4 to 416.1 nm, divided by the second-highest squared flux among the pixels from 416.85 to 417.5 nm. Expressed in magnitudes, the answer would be 0.02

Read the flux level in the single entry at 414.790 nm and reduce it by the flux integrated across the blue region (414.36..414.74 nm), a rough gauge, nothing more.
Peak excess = 2.1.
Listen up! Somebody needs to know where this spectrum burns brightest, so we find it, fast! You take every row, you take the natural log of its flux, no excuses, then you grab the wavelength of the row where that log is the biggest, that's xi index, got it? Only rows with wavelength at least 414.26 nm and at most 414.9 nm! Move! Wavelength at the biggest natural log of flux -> 414.408 nm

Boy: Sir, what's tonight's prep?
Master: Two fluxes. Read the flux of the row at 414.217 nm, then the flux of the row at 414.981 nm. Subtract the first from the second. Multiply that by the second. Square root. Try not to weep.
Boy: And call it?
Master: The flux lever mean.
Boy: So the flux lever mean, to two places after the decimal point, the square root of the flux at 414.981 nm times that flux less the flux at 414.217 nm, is 0.44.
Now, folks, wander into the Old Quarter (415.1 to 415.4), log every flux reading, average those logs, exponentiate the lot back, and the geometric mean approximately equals 3.16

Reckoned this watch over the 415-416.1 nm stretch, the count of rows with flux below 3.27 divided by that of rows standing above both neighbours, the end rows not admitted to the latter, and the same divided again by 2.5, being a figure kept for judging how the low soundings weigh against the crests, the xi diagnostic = 1.4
